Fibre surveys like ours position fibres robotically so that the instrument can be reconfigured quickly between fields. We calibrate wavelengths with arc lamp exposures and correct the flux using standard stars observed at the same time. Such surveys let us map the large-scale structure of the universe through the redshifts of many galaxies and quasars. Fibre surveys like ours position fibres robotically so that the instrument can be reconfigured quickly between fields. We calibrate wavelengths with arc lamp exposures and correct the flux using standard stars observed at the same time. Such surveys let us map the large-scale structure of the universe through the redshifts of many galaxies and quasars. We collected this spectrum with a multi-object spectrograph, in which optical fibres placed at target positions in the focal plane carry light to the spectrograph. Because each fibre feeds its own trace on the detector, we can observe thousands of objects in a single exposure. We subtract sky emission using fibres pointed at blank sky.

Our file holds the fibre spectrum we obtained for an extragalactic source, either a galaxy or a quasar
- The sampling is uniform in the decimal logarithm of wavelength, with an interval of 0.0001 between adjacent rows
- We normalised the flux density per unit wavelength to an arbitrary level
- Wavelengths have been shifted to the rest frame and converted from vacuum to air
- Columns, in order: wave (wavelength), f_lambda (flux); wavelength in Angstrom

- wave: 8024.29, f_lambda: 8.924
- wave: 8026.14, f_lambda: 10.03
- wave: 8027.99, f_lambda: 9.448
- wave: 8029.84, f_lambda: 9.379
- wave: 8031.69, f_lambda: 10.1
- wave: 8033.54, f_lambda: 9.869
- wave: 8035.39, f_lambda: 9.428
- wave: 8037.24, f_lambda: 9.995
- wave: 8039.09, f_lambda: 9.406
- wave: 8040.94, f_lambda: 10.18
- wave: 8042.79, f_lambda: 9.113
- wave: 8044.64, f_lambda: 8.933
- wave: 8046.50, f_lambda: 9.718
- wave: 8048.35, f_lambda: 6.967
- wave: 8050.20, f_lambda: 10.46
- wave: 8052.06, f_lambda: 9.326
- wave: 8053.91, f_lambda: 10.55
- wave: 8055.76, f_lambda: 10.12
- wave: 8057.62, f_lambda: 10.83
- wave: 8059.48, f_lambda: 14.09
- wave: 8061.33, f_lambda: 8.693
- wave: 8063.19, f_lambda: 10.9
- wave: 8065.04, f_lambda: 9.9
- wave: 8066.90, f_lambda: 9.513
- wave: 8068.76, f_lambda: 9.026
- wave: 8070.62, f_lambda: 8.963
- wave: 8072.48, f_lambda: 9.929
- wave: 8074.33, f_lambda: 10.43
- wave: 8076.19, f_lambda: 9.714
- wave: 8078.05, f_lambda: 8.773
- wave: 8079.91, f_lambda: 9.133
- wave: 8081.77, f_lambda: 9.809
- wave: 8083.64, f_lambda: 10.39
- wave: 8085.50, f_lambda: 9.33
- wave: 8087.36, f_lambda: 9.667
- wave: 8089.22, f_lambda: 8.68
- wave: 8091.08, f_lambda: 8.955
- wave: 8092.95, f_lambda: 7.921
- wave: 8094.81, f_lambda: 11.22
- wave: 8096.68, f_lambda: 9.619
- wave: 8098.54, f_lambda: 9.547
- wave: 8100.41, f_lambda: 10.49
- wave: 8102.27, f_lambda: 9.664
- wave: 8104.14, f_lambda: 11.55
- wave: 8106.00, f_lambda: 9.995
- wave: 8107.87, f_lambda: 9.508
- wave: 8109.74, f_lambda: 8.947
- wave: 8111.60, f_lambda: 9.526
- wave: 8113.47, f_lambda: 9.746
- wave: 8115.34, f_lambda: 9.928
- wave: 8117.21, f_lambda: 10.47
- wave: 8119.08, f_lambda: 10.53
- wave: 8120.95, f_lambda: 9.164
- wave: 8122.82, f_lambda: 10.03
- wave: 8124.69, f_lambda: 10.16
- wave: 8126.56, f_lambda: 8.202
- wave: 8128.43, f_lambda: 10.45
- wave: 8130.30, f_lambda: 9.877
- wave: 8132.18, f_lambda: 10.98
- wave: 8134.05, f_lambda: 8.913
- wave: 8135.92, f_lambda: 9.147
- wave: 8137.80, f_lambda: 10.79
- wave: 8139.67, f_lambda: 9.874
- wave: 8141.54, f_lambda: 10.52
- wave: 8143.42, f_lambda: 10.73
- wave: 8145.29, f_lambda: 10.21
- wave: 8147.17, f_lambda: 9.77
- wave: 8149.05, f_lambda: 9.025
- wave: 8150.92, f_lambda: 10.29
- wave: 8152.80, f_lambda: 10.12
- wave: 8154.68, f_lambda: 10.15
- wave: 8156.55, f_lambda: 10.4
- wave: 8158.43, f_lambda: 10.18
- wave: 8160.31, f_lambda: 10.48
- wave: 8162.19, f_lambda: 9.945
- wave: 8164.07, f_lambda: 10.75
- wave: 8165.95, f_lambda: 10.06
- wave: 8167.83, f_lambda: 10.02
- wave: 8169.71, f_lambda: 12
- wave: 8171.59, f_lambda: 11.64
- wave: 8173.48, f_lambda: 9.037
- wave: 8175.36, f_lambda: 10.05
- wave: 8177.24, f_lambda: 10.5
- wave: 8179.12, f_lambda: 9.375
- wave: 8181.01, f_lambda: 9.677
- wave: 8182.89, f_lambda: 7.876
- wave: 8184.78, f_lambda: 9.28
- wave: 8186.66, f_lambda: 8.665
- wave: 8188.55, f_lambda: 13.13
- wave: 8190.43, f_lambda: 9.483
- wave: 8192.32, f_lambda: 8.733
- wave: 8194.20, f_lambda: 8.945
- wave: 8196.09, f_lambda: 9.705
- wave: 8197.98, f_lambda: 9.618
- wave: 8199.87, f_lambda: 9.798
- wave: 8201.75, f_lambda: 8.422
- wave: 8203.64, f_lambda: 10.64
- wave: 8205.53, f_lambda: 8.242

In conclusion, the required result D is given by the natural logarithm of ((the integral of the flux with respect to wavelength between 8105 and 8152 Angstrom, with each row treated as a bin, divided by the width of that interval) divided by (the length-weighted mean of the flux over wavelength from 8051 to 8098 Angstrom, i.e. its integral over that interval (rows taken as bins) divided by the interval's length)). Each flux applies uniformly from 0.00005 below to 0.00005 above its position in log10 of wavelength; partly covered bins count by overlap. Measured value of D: 0.006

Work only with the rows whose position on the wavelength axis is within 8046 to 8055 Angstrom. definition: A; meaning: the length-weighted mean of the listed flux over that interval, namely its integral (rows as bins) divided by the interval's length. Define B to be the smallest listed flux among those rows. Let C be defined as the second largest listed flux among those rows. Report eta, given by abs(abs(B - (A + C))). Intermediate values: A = 9.4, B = 6.967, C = 10.46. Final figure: 12.9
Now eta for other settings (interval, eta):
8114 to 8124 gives 11.3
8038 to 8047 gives 10.3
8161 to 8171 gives 11.4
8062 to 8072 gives 10.6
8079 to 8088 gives 10.3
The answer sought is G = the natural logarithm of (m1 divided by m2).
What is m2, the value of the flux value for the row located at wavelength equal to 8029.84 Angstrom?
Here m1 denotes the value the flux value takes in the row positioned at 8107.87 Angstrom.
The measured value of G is 0.01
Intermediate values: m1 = 9.508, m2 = 9.379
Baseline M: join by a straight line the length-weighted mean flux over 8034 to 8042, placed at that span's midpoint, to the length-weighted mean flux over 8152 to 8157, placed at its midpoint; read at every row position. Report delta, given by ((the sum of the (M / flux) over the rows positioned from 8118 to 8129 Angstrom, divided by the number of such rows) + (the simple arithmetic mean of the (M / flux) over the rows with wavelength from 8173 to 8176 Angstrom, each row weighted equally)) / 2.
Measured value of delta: 1.06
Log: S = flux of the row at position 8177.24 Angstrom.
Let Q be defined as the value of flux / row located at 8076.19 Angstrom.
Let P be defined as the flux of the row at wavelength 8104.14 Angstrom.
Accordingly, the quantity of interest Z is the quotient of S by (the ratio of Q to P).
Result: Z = 12.5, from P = 11.55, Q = 9.714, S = 10.5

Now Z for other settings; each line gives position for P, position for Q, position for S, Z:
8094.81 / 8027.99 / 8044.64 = 10.6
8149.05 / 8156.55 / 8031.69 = 8.8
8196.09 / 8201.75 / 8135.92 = 10.5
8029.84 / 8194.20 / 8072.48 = 10.4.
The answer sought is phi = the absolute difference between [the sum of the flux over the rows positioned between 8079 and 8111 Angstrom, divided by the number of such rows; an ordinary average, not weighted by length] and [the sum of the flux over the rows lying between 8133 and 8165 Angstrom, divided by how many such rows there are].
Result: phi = 0.40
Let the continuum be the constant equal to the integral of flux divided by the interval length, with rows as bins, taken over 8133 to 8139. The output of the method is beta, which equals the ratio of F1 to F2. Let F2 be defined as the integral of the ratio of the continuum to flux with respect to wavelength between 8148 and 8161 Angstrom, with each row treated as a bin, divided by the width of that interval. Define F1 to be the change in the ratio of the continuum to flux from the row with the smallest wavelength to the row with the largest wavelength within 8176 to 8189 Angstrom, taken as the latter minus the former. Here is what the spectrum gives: -0.19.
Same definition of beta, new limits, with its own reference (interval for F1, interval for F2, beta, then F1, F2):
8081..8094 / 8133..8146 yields 0.24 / 0.23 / 0.97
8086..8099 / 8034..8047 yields 0.01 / 0.01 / 1.01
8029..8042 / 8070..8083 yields -0.08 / -0.08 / 1.01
